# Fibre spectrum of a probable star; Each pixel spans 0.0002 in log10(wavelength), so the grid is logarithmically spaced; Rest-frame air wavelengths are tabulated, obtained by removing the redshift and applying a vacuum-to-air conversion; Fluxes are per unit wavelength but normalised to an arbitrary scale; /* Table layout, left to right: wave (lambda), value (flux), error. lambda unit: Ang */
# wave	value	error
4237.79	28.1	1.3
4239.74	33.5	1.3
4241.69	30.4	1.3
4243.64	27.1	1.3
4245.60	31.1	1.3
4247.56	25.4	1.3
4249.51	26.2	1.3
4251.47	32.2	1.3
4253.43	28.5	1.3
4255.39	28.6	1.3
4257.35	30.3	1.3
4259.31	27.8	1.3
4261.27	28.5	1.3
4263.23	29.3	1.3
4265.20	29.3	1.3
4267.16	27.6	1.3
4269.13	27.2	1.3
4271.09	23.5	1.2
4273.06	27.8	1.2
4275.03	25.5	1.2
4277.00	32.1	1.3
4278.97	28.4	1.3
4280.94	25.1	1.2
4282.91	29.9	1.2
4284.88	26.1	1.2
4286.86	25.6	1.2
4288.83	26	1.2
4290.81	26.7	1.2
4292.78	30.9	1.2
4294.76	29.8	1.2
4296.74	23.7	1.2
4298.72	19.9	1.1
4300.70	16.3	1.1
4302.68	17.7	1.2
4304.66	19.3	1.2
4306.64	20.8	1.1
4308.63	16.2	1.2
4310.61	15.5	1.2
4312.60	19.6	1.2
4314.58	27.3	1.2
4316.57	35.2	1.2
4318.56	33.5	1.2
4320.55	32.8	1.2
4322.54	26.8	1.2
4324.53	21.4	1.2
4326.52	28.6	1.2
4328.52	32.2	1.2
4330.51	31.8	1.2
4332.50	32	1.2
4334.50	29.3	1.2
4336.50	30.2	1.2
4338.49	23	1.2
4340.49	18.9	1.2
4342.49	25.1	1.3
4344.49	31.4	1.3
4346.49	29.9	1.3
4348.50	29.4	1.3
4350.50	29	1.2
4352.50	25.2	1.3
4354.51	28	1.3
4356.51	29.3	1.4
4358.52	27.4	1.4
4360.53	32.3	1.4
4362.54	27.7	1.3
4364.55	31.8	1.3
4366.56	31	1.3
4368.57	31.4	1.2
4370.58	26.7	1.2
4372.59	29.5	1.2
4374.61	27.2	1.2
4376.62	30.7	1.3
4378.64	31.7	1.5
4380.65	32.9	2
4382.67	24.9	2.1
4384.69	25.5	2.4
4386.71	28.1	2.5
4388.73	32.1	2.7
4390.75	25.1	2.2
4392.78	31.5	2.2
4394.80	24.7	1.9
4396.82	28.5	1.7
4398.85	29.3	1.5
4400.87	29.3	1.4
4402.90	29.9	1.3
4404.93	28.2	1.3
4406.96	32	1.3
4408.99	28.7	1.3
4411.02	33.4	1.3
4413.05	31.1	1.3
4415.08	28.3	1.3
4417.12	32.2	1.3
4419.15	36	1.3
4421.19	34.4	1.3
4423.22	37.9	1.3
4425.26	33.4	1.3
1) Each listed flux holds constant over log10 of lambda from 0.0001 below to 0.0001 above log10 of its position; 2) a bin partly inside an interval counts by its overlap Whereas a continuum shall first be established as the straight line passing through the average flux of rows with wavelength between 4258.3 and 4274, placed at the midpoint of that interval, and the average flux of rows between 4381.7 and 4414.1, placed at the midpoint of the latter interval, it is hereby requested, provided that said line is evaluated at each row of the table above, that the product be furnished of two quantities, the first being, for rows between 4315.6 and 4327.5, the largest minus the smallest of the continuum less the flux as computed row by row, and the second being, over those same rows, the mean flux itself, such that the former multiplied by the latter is 412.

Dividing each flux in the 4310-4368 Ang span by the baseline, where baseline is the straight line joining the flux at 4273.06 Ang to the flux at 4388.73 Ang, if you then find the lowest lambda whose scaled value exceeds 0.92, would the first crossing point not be 4314.58 Ang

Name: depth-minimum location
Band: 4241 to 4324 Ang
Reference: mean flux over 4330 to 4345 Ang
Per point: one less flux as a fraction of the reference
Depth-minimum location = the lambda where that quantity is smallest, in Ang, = 4316.57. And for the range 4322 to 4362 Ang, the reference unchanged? 4360.53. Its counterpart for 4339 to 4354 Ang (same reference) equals 4344.49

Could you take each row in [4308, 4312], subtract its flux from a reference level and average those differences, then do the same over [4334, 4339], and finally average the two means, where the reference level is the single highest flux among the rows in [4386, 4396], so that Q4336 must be 10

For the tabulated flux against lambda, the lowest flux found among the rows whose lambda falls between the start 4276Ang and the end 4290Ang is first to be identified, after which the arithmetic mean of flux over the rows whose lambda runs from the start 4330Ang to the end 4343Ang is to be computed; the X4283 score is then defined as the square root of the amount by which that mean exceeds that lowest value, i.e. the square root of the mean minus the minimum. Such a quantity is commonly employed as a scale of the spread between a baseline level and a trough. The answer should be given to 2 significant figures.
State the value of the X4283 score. 1.4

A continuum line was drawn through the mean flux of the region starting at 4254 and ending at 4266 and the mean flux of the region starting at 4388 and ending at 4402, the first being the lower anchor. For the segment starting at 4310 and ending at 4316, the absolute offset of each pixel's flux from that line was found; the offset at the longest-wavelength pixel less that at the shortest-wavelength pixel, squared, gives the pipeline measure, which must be 139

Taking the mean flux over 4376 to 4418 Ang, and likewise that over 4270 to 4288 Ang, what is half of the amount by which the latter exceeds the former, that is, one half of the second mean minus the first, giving -1.2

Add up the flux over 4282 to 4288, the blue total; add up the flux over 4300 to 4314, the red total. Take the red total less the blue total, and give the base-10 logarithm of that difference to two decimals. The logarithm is 1.64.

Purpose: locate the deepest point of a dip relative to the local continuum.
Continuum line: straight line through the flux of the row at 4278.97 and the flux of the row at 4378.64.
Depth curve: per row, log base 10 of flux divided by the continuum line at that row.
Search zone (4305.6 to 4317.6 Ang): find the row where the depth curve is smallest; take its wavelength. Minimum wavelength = 4310.61 Ang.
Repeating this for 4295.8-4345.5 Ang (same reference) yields 4310.61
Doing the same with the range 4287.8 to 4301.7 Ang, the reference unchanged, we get 4300.70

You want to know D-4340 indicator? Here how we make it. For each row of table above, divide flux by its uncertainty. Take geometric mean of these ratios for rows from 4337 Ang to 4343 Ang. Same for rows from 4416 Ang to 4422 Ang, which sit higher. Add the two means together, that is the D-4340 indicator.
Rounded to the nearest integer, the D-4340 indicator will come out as 44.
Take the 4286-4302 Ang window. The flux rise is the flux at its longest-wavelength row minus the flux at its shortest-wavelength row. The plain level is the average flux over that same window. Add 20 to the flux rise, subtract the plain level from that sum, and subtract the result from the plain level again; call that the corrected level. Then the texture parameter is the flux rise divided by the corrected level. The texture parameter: -0.24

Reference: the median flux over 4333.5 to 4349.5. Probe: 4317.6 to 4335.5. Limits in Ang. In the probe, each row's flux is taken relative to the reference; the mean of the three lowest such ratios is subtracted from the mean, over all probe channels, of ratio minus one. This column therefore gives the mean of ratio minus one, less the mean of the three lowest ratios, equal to -0.856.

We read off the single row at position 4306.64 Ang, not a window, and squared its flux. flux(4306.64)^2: 433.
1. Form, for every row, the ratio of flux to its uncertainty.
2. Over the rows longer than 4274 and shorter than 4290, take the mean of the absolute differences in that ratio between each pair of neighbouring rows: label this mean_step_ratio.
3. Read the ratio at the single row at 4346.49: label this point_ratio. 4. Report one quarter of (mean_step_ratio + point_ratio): 6.29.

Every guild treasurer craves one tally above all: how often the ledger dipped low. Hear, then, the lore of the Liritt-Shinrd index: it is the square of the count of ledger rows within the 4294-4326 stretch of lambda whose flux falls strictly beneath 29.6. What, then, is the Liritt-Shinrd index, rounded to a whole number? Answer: 144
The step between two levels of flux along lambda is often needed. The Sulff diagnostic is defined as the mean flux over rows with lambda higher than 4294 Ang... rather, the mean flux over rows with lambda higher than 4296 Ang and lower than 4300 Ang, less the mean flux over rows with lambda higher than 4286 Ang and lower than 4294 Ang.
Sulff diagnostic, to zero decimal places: -6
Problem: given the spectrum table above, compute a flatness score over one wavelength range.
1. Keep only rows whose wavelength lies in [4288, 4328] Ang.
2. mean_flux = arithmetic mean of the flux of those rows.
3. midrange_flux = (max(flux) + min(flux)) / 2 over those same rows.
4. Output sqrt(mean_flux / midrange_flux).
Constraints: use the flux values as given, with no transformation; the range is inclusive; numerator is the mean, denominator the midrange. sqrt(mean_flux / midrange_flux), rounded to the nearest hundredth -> 0.98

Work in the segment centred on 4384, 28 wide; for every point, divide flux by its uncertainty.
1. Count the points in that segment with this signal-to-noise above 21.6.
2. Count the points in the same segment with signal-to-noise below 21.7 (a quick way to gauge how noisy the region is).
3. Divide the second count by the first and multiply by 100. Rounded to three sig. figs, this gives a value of 250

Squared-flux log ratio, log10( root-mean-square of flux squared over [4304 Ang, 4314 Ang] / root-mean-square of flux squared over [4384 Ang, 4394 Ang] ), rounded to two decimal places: -0.38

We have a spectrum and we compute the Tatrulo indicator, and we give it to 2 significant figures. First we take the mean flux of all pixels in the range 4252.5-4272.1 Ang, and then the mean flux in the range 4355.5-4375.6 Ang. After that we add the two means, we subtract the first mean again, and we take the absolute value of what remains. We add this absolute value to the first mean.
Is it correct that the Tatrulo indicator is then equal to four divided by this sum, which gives 0.070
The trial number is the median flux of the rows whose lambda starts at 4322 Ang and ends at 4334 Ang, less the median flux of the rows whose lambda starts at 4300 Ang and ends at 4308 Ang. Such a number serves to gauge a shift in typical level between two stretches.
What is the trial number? 12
